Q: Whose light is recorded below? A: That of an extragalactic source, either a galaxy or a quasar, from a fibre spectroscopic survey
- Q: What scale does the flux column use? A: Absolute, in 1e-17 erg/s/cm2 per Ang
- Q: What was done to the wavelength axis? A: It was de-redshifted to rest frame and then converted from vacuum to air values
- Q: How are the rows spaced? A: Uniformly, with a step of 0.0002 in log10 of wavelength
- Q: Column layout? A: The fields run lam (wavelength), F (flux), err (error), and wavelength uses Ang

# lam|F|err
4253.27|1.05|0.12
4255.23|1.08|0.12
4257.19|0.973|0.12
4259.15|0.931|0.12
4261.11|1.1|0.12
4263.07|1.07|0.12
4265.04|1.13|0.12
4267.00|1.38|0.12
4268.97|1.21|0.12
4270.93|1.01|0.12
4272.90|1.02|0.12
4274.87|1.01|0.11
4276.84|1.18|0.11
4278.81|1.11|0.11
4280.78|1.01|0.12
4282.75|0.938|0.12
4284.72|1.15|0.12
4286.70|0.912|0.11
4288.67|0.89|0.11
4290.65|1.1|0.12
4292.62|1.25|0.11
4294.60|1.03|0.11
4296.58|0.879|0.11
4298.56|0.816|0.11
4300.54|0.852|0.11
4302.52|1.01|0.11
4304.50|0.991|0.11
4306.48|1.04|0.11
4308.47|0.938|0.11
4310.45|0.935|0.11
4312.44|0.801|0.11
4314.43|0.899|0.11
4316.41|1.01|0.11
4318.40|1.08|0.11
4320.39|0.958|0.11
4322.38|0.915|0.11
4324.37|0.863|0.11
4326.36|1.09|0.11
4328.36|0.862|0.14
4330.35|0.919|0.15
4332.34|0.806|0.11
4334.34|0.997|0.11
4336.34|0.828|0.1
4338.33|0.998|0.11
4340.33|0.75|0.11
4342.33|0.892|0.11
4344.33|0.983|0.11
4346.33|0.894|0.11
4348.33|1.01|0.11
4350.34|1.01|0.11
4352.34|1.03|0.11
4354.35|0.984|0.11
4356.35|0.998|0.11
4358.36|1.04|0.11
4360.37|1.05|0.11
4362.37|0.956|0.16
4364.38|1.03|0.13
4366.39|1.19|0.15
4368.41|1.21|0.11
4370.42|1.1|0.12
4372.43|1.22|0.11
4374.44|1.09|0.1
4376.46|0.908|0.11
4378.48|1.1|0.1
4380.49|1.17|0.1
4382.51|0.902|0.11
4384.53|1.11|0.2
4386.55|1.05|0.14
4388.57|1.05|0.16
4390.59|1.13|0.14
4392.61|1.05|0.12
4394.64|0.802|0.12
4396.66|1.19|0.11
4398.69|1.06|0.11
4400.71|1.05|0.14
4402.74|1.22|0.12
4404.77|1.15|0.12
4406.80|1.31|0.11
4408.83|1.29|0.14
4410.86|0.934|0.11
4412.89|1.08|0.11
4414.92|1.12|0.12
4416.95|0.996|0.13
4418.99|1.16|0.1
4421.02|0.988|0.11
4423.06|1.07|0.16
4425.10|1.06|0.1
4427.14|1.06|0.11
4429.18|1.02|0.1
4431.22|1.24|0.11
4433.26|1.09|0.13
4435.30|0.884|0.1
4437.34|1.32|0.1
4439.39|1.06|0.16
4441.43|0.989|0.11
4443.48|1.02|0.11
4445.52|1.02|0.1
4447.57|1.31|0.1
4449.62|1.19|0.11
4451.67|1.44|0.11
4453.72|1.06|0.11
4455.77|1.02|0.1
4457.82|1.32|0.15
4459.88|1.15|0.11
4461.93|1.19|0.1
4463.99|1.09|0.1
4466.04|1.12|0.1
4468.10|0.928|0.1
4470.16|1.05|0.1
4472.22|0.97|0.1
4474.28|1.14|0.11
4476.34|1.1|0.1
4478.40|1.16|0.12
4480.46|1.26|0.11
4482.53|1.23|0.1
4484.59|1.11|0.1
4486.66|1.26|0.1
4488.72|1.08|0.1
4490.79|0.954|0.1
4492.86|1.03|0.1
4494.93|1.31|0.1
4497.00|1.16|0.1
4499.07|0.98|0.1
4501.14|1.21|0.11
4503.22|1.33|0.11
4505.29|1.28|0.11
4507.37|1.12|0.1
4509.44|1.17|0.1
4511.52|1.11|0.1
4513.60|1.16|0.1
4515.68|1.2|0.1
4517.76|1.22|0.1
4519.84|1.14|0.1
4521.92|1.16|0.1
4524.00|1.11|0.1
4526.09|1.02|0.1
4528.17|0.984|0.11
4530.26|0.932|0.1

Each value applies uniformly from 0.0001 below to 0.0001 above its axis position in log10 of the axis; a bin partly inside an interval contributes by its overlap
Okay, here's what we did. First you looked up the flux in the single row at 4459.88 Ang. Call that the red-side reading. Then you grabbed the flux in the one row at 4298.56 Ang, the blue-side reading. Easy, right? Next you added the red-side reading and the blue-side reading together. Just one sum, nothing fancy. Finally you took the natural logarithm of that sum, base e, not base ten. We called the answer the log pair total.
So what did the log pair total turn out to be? 0.68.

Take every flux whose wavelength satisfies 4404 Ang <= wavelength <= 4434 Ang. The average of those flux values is 1.10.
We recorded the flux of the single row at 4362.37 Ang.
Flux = 0.956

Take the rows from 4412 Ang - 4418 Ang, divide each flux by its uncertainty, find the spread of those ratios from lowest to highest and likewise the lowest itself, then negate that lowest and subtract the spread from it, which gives -9.8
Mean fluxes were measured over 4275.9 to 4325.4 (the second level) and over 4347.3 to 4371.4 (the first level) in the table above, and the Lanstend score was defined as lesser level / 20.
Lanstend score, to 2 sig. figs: 0.049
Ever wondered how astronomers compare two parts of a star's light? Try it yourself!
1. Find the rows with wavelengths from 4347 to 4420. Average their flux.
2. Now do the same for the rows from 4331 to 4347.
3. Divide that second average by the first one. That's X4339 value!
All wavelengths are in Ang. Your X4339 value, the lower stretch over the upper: 0.83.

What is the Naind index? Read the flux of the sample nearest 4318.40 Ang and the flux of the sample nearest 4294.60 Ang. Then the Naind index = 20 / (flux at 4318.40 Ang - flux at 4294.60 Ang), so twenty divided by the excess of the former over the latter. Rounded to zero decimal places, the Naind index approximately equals 400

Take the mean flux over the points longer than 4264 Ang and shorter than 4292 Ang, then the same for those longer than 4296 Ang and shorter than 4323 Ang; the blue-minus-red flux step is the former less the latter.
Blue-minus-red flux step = 0.14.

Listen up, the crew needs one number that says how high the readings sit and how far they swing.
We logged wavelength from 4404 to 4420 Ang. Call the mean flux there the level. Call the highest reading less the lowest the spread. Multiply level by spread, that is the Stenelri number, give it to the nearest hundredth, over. 0.42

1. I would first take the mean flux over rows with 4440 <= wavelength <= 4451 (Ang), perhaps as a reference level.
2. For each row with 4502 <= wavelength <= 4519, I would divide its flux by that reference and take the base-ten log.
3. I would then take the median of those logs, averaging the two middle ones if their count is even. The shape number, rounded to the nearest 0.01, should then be 0.03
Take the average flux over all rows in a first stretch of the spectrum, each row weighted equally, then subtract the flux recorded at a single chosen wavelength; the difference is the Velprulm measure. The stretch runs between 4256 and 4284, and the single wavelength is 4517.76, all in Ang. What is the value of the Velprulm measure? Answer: -0.14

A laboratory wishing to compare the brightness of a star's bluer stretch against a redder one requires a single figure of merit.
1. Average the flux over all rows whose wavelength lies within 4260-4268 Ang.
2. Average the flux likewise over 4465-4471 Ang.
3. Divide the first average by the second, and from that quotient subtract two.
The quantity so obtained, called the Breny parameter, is -0.87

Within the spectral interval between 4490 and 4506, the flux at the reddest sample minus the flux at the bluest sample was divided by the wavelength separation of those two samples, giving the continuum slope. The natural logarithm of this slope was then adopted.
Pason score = -3.8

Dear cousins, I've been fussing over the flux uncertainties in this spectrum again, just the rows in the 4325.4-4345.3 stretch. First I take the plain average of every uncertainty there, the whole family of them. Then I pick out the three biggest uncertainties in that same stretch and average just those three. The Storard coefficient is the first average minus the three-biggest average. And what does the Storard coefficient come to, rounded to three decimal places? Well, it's -0.017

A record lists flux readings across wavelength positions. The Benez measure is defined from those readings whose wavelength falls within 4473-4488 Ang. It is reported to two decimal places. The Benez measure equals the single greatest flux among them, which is 1.26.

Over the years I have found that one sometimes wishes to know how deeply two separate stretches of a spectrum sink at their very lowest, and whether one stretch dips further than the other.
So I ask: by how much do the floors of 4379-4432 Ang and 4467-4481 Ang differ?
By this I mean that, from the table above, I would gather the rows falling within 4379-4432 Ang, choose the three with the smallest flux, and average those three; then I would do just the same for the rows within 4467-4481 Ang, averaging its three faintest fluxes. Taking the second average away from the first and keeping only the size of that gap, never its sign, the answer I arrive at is 0.10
